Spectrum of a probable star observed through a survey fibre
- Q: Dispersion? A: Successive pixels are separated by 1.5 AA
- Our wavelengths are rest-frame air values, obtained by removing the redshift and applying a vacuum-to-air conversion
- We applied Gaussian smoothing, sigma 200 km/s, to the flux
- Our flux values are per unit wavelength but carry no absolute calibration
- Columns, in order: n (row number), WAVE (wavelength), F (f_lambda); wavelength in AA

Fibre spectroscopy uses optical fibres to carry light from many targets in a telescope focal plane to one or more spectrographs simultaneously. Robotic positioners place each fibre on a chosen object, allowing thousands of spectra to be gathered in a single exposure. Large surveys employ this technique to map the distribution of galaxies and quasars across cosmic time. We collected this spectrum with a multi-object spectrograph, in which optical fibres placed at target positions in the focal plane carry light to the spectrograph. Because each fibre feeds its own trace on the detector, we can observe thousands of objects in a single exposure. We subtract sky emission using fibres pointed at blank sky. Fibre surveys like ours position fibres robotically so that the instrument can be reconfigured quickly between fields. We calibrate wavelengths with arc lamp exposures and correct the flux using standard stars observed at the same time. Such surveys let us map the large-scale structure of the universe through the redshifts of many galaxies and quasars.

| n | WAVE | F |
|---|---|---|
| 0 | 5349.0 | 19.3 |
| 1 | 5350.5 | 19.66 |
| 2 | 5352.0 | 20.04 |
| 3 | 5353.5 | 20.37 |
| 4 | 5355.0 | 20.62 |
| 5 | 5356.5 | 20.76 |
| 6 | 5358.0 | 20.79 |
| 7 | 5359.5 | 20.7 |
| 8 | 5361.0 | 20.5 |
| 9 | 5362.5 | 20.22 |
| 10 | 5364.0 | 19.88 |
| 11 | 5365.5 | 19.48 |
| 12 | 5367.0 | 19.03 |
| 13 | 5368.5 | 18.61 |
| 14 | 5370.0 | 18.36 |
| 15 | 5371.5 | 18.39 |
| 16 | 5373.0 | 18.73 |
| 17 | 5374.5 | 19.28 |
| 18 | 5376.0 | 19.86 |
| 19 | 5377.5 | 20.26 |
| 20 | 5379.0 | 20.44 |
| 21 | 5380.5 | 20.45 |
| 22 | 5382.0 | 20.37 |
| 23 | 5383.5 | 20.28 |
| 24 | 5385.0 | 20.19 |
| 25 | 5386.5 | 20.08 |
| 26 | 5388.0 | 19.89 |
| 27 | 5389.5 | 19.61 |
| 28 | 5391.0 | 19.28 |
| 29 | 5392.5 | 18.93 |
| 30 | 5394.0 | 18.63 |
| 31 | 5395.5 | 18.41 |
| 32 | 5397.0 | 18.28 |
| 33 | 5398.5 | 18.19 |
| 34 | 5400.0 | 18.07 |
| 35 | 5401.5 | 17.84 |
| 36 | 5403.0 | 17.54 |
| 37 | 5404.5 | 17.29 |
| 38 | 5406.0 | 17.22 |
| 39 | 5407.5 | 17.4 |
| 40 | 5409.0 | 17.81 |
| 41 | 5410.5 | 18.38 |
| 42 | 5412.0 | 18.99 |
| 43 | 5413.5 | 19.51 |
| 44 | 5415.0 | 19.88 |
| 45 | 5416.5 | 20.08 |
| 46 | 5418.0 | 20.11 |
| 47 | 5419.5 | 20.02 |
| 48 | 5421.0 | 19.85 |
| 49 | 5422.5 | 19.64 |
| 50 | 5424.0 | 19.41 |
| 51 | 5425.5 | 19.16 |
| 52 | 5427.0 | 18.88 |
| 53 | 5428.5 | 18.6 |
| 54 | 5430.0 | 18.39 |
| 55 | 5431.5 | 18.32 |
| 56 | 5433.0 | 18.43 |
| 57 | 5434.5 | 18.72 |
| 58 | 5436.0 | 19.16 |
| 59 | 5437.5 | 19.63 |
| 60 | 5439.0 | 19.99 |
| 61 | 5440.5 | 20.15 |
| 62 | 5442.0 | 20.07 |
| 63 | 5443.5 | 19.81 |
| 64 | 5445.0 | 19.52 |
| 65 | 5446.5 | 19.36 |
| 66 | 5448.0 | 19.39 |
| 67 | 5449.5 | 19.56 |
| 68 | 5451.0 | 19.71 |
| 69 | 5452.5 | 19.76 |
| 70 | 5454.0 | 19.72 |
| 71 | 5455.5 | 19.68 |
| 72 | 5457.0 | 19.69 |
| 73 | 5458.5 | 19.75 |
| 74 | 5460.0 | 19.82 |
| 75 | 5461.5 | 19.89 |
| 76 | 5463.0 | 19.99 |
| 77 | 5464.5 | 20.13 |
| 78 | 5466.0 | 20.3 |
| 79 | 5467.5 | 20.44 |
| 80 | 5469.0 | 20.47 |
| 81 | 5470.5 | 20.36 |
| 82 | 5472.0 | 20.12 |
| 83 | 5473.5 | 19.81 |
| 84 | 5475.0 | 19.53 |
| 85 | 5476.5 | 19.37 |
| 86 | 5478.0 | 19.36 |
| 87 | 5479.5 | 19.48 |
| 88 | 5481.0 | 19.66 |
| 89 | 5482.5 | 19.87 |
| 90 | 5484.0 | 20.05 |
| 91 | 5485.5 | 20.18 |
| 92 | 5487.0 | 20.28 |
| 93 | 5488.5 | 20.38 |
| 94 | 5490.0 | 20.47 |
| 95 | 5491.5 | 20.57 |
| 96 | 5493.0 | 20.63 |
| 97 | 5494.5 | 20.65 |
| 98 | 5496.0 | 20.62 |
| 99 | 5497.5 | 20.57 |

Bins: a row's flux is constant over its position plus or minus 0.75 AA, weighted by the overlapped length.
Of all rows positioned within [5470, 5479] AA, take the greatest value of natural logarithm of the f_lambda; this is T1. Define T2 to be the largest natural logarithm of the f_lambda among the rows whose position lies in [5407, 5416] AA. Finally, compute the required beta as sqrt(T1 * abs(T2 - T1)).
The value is 0.27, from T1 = 3.01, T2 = 2.99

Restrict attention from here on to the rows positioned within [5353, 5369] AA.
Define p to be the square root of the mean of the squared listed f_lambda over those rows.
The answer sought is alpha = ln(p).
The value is 3.00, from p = 20.1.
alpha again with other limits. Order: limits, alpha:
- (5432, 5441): 2.96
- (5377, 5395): 2.99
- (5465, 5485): 2.99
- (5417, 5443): 2.96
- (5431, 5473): 2.98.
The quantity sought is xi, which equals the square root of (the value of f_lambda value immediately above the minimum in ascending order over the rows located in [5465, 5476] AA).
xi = 4.45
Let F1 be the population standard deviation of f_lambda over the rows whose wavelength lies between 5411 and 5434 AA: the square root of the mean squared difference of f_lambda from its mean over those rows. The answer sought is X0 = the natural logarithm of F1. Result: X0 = -0.5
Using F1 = 0.63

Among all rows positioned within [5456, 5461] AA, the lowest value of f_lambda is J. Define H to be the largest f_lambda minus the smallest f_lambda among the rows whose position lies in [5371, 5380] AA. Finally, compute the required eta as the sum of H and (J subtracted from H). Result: -15.6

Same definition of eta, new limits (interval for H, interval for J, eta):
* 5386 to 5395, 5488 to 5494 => -17.5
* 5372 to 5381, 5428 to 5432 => -14.9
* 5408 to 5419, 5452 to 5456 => -15.1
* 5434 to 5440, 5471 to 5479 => -16.8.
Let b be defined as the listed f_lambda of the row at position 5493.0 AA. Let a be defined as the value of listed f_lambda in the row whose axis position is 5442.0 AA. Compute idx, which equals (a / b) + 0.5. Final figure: 1.47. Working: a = 20.07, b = 20.63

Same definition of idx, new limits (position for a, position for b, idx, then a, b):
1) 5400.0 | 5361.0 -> 1.38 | 18.07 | 20.5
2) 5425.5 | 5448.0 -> 1.49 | 19.16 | 19.39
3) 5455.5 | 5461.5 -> 1.49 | 19.68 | 19.89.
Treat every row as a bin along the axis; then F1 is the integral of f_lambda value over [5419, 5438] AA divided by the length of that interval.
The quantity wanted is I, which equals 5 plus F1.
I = 24.1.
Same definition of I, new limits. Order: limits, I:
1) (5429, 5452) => 24.3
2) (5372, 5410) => 24.0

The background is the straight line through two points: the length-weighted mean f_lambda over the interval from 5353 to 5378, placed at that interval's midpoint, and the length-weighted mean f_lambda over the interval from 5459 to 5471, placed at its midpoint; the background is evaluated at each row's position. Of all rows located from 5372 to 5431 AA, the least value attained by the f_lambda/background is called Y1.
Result 0.86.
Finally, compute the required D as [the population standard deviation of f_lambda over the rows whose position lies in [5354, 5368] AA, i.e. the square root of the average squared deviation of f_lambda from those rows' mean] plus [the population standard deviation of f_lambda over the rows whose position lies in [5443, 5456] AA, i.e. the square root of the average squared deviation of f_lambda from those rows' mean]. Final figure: 0.75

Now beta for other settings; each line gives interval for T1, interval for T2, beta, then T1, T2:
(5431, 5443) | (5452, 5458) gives 0.24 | 3.00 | 2.98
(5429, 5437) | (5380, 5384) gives 0.44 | 2.95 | 3.02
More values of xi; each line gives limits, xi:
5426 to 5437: 4.29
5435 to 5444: 4.43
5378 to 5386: 4.50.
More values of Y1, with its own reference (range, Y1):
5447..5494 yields 0.96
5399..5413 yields 0.86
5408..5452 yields 0.89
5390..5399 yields 0.91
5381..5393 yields 0.95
